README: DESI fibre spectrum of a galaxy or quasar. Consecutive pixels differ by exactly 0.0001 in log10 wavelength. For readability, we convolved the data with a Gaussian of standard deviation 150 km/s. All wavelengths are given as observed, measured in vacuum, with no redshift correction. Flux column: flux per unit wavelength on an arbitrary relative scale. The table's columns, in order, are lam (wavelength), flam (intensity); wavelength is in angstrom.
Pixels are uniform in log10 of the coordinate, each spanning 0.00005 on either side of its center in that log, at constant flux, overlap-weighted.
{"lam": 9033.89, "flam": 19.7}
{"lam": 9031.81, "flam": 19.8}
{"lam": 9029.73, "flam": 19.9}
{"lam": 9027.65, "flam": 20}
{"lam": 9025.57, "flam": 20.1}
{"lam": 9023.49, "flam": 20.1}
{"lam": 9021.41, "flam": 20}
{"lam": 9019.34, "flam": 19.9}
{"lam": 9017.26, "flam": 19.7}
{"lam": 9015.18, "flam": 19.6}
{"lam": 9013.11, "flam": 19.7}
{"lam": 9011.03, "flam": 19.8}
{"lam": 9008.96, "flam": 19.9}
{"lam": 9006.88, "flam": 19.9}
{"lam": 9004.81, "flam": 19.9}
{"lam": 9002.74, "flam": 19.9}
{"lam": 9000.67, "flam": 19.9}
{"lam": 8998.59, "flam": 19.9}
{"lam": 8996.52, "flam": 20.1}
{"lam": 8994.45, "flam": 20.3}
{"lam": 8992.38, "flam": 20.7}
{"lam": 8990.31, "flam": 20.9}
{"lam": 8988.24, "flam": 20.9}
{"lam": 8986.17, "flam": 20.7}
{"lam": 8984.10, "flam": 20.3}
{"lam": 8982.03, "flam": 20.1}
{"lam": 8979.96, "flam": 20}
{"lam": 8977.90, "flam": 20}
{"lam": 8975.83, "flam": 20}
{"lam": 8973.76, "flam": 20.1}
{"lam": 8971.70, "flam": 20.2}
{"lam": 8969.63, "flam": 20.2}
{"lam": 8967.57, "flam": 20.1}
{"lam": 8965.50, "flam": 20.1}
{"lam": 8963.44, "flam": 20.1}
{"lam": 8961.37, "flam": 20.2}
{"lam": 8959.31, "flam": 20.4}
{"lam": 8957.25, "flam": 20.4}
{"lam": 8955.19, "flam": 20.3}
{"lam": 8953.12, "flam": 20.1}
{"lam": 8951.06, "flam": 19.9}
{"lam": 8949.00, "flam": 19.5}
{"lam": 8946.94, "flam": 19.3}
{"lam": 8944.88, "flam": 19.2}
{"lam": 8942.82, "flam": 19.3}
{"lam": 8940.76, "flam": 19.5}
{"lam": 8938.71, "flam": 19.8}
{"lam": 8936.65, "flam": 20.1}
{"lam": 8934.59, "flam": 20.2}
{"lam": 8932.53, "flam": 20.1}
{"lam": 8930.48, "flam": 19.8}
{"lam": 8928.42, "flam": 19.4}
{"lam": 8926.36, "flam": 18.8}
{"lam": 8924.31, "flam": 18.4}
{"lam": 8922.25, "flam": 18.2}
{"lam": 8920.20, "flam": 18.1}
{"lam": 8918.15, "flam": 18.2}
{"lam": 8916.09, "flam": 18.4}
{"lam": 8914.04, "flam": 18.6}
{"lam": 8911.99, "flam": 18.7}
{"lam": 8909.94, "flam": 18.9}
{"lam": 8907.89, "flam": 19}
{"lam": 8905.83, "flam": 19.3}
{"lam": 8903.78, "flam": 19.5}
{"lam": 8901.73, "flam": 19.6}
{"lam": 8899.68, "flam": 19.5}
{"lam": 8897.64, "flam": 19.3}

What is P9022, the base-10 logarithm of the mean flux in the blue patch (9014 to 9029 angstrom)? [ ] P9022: 1.30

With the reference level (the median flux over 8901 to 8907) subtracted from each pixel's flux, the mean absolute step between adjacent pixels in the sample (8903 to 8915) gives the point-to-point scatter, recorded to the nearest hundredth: 0.18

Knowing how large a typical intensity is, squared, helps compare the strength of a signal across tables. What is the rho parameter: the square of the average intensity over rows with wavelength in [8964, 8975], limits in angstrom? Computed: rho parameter 406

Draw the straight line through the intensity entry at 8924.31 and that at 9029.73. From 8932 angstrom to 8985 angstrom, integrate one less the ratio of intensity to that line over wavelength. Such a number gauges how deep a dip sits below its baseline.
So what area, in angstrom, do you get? -3.1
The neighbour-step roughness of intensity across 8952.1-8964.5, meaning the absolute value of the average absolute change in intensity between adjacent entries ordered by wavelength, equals 0.12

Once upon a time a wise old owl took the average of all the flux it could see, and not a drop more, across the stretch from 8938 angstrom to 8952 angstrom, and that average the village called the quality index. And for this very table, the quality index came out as 19.5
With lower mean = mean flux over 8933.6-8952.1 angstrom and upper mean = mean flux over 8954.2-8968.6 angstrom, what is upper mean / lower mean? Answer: 1.030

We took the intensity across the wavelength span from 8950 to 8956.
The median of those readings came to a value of 20.1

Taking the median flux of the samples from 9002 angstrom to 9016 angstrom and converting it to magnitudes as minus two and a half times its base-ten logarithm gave -3.25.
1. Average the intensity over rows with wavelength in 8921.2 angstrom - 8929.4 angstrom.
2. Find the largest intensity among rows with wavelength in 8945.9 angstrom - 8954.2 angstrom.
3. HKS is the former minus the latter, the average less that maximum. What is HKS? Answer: -1.4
